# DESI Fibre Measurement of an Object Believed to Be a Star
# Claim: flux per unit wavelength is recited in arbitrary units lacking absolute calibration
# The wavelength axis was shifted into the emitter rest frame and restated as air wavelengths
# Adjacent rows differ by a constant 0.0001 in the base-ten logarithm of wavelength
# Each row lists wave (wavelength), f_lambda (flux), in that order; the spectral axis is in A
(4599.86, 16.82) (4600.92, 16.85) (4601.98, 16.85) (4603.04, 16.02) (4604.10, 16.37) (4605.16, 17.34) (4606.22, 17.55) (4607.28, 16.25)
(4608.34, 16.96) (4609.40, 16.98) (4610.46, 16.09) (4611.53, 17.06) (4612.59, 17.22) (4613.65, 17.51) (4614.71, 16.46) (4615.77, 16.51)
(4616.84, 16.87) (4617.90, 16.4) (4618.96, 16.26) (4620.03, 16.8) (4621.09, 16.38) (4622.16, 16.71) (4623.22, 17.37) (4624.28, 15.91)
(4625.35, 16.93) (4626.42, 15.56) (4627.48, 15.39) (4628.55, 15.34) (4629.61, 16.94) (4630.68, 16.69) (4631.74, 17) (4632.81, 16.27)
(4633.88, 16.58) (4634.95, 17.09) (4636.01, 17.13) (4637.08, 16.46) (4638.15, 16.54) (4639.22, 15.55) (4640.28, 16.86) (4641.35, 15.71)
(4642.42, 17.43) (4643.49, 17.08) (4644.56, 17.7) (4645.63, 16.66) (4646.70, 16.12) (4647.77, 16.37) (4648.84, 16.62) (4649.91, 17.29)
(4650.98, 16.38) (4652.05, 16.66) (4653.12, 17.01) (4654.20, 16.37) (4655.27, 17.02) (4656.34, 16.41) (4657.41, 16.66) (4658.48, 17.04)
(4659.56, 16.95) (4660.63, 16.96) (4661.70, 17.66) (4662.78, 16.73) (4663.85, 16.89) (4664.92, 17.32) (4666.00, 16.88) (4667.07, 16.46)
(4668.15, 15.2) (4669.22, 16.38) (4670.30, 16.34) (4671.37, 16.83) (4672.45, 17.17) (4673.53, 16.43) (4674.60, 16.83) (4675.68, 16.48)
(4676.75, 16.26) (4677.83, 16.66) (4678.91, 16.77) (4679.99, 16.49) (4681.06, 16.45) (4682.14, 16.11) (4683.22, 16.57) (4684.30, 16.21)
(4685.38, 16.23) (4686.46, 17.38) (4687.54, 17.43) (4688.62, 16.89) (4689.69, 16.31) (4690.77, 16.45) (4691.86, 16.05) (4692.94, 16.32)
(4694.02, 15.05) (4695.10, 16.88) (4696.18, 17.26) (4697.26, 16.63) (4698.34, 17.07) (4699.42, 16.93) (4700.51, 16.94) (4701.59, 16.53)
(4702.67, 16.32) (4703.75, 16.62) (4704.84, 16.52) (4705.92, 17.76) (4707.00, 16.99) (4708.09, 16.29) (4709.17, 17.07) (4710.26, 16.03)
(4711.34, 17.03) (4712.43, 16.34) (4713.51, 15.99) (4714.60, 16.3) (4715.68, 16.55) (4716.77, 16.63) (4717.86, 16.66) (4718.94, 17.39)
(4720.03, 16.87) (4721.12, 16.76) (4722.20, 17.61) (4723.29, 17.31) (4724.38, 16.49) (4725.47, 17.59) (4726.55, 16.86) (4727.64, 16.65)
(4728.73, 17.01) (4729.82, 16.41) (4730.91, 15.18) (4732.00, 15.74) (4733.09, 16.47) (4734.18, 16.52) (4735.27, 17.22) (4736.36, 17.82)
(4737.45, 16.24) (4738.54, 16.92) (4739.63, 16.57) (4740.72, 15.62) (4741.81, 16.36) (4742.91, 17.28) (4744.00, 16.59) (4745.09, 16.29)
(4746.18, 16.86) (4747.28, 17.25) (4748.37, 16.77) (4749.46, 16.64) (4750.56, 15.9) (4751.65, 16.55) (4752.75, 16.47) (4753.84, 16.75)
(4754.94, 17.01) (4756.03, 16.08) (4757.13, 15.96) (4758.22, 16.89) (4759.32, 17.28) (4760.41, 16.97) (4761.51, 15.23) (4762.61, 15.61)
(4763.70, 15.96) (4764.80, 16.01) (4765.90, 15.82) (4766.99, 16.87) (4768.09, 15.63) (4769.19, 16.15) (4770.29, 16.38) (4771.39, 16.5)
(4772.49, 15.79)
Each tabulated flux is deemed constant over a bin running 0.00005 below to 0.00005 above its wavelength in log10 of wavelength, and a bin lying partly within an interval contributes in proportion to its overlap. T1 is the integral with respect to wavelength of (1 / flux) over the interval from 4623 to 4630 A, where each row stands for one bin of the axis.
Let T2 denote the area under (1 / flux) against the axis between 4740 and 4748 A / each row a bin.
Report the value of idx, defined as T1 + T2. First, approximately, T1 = 0.435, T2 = 0.48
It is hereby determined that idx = 0.917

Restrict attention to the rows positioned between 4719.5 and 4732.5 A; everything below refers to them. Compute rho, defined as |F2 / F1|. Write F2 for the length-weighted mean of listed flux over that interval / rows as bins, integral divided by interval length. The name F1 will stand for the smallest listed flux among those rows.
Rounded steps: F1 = 15.18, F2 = 16.7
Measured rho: 1.10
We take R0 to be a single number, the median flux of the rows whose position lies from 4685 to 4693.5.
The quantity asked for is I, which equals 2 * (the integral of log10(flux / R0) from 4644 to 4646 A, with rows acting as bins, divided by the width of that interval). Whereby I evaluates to 0.043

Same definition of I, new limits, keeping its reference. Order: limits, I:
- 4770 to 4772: 0.002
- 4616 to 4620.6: 0.010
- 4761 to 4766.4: -0.036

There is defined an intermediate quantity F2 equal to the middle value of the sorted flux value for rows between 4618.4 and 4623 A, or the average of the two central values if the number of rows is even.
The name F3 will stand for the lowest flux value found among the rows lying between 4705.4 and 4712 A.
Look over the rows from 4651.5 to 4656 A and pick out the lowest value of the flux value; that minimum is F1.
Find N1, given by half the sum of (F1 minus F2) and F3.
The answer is 7.93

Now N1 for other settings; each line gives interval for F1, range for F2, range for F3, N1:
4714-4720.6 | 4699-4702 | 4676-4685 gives 7.74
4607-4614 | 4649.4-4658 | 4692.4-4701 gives 7.24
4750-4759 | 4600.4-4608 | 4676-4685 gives 7.58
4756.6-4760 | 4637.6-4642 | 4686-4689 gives 8.36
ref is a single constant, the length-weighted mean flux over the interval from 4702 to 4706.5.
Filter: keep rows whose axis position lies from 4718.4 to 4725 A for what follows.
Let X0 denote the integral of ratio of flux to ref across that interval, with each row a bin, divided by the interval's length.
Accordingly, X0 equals 1.01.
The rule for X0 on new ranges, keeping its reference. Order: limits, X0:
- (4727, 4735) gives 0.97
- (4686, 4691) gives 1.01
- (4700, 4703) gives 0.99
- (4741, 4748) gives 0.99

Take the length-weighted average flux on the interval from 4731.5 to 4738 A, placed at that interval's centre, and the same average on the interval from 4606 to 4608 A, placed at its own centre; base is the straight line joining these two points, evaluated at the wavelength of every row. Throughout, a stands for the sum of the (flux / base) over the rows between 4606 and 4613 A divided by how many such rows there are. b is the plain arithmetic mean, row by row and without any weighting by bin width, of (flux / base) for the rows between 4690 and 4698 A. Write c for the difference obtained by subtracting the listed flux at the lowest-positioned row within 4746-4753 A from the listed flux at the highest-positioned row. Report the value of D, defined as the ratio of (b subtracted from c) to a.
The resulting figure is -1.36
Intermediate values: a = 1.00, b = 0.98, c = -0.39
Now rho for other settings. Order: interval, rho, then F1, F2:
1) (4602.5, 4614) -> 1.05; 16.02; 16.8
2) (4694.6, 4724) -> 1.05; 15.99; 16.8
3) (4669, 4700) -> 1.10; 15.05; 16.6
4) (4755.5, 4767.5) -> 1.07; 15.23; 16.2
